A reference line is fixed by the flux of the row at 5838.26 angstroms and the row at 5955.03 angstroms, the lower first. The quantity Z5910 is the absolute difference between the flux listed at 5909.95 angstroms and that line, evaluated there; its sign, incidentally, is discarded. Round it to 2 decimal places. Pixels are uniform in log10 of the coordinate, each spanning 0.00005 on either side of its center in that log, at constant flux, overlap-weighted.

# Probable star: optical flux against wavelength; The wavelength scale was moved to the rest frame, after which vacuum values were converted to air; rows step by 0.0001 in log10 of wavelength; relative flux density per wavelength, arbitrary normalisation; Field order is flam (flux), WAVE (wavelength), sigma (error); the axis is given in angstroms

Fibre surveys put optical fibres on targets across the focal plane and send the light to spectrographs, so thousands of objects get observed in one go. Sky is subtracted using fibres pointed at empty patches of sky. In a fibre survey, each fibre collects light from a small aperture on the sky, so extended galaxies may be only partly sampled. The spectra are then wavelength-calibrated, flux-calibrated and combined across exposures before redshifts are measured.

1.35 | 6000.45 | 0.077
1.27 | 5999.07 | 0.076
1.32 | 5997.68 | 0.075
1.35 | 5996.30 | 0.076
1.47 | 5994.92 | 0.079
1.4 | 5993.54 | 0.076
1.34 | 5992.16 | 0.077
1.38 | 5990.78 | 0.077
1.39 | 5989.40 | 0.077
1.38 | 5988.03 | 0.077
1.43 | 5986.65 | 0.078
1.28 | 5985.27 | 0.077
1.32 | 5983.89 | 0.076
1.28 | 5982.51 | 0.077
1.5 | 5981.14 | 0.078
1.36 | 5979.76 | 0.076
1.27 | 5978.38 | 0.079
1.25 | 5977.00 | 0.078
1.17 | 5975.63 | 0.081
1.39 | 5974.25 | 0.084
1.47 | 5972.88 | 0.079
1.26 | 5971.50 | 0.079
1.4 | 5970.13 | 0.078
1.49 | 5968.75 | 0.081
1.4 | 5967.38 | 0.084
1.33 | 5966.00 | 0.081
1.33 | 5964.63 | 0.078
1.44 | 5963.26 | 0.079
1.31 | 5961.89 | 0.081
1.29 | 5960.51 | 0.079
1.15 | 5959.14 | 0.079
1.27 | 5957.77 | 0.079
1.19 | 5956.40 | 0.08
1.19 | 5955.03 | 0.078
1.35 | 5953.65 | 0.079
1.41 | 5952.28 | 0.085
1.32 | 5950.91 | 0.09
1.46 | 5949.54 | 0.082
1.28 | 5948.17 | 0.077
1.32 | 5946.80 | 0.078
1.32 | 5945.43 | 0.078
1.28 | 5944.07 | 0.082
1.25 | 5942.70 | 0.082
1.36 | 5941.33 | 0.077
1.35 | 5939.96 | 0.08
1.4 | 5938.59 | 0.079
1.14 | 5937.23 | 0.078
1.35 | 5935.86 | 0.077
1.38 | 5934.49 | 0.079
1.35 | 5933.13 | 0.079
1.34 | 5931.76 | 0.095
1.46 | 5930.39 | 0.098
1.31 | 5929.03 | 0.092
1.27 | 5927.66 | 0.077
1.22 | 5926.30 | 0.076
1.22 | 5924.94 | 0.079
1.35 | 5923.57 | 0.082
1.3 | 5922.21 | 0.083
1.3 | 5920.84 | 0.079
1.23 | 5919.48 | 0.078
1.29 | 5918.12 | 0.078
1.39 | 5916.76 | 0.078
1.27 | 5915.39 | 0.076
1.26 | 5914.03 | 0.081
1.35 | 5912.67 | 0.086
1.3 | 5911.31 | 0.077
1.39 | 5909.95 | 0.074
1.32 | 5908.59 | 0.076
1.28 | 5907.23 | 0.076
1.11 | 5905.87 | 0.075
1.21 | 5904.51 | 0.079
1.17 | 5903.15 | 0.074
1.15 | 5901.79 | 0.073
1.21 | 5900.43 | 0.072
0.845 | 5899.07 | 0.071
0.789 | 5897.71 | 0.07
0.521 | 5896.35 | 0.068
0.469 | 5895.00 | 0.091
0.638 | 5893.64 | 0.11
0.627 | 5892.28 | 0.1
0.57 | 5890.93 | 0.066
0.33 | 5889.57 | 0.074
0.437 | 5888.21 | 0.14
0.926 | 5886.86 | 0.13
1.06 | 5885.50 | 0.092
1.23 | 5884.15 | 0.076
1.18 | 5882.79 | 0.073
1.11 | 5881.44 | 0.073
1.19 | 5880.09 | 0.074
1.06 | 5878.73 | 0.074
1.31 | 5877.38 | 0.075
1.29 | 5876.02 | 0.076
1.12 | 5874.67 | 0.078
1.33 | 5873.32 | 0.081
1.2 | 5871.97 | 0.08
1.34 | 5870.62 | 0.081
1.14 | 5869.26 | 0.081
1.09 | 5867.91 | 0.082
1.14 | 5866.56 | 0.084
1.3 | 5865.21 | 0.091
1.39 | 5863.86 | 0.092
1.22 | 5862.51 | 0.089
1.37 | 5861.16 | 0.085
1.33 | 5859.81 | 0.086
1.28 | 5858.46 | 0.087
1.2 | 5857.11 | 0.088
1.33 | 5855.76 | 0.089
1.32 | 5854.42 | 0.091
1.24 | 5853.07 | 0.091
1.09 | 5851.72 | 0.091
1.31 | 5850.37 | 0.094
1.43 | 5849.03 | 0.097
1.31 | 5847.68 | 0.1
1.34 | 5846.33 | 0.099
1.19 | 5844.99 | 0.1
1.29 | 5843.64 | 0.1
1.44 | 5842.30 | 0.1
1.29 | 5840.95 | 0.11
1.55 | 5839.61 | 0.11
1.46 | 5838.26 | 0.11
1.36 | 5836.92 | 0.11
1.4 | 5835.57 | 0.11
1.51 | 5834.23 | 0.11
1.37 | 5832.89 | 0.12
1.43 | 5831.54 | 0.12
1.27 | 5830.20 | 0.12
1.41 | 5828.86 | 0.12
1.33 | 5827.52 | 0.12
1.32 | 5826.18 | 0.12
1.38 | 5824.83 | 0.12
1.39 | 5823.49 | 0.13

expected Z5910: 0.10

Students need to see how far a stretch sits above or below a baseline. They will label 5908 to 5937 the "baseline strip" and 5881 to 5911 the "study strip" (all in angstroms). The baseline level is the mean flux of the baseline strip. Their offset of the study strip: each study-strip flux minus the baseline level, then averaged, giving -0.38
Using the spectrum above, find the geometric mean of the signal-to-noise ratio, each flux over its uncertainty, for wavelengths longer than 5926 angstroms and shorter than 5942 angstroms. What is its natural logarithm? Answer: 2.78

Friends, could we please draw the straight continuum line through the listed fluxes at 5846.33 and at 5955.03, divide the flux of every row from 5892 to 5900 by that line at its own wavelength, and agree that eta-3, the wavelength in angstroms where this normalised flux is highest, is 5899.07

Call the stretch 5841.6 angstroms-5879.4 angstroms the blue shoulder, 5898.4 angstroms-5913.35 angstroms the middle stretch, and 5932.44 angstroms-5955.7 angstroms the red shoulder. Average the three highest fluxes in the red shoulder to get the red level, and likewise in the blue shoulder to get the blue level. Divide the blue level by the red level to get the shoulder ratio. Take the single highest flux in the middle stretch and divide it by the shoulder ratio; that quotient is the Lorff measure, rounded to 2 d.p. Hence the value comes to 1.39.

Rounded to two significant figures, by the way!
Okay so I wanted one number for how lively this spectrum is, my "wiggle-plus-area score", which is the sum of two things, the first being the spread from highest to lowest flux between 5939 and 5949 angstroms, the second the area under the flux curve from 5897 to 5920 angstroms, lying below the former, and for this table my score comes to 28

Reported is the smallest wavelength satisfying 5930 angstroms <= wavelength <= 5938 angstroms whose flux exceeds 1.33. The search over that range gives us 5930.39 angstroms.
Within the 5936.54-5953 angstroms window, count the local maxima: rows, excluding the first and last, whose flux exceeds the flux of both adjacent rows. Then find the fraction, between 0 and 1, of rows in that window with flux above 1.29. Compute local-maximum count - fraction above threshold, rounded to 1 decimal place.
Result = 2.3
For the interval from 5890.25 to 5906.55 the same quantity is 3.0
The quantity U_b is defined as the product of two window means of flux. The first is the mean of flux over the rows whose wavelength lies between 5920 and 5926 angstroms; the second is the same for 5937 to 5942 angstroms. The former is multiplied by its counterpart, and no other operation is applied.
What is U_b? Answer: 1.7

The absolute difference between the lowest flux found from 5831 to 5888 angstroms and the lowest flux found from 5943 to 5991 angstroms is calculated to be 0.22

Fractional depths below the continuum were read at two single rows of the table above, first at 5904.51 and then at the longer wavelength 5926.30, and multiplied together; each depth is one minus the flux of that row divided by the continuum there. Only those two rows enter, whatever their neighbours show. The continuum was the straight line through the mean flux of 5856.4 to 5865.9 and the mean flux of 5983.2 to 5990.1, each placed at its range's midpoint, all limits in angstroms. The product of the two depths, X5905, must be 0.0069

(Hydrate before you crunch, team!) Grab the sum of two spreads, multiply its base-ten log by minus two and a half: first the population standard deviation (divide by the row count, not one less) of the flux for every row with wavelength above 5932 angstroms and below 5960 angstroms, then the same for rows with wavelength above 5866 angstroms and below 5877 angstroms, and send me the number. 1.87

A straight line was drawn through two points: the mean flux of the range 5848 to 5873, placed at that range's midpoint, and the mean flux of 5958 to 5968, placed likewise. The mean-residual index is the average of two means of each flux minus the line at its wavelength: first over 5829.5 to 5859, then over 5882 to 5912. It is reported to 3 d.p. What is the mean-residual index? -0.128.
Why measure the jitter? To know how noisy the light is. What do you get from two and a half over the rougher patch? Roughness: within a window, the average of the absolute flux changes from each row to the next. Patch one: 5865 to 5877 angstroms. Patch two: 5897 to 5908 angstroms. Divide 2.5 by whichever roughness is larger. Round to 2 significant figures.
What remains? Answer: 18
